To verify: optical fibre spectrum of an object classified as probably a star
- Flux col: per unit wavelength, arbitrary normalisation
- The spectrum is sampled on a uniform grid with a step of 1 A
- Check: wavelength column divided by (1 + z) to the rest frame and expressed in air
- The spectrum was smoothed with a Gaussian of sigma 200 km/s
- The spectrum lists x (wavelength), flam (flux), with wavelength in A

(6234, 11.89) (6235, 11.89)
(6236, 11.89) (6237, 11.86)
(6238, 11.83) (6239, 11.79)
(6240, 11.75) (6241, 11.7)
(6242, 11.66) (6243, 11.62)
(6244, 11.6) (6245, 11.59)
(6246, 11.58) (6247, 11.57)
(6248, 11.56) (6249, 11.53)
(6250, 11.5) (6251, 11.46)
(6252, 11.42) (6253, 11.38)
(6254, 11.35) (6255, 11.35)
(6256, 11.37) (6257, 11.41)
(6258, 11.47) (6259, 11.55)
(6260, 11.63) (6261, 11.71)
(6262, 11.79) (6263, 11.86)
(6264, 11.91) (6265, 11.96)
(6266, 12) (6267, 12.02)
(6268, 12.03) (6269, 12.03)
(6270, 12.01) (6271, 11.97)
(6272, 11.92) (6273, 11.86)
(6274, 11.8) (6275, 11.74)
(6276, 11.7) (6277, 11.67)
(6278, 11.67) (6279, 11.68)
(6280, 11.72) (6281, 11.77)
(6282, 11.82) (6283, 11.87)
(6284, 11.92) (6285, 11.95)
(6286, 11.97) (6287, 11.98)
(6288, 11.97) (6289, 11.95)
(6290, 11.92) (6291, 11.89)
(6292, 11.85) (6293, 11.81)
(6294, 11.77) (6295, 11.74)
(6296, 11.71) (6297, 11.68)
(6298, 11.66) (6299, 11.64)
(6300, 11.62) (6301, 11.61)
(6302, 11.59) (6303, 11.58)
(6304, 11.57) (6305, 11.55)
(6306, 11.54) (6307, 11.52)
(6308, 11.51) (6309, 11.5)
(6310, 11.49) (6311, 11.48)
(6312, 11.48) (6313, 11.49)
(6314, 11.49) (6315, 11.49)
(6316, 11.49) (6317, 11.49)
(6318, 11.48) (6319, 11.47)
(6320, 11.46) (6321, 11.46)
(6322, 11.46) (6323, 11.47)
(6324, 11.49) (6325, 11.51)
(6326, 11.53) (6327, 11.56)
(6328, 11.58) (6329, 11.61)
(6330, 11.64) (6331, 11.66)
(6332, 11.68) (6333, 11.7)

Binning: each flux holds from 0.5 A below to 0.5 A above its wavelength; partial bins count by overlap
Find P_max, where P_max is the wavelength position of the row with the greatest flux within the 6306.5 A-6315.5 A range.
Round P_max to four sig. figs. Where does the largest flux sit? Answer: 6307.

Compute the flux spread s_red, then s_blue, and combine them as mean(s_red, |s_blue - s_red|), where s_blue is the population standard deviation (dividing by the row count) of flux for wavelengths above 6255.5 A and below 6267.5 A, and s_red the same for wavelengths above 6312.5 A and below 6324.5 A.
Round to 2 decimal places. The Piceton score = 0.11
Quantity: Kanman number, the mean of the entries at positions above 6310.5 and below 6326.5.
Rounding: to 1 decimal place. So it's 11.5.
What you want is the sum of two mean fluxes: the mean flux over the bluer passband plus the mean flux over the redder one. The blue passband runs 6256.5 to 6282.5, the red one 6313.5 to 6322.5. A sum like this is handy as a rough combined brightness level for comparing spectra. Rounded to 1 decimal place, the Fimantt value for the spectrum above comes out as 23.3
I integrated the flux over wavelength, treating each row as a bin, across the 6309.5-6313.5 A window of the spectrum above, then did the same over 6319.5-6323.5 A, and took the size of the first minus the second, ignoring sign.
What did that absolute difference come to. 0.09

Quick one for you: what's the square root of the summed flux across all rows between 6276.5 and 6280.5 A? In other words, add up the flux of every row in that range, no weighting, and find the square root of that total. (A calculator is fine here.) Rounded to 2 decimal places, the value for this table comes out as 6.84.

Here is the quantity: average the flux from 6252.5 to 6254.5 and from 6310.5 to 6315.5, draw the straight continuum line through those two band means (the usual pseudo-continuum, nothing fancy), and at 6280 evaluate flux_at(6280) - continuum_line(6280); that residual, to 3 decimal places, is 0.301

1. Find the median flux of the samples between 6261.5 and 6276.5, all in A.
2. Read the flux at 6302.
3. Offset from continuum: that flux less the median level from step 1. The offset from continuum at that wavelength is -0.33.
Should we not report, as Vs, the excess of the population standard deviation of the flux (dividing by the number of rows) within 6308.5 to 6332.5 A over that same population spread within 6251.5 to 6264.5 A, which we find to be -0.13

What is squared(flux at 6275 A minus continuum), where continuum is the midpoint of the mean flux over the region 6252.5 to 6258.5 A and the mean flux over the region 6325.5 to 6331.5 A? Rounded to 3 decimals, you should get 0.061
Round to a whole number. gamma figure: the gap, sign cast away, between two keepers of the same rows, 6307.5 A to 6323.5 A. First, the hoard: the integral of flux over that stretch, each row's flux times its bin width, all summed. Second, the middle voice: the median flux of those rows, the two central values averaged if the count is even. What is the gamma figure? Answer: 172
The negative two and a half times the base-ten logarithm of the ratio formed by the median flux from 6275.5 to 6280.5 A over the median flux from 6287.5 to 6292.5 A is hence 0.02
